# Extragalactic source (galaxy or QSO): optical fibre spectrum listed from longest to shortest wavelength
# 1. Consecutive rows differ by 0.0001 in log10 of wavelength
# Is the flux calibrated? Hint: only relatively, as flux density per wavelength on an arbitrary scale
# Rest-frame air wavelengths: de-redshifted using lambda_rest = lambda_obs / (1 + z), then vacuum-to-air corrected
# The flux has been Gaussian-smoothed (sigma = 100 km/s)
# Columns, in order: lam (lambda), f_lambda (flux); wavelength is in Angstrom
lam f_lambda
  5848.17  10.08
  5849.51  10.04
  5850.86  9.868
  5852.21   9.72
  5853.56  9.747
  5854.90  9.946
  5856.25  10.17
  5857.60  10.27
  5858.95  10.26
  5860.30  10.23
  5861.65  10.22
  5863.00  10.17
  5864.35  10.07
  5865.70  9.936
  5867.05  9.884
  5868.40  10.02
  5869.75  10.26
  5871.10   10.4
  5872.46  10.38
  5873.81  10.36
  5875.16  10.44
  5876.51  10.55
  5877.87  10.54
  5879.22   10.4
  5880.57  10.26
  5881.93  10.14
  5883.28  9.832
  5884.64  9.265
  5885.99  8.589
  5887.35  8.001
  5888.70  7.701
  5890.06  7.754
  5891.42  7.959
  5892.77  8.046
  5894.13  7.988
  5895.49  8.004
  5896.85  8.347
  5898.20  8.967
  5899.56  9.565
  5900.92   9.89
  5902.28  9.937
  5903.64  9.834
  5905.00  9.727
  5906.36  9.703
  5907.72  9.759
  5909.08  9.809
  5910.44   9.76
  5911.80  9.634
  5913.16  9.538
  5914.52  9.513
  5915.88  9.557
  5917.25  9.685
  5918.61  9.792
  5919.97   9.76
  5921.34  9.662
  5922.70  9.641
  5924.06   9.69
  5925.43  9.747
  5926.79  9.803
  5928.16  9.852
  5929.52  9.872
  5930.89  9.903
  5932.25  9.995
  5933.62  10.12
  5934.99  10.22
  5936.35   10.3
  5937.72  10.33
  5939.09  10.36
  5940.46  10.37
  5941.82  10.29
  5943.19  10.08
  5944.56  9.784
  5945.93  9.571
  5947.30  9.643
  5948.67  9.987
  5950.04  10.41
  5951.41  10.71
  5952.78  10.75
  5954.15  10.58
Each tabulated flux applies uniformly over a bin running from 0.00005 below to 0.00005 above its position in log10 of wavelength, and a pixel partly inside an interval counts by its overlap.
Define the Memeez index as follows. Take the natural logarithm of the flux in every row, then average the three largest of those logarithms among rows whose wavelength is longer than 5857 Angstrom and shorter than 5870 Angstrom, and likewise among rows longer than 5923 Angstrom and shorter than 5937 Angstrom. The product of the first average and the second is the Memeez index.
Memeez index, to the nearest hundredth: 5.41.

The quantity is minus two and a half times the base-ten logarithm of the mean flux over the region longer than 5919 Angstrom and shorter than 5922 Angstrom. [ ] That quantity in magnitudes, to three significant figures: -2.47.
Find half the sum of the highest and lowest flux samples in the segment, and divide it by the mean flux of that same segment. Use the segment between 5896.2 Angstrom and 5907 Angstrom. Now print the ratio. 0.96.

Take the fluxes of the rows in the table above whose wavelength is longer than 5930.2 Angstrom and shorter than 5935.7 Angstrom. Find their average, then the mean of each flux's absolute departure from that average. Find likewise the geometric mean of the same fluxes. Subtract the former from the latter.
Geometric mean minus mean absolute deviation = 9.9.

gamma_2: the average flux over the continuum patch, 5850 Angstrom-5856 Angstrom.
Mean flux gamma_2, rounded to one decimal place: 9.8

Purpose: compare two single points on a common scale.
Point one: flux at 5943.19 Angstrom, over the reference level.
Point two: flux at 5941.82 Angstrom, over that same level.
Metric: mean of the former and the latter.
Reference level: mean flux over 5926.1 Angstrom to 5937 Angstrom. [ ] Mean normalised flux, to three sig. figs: 1.02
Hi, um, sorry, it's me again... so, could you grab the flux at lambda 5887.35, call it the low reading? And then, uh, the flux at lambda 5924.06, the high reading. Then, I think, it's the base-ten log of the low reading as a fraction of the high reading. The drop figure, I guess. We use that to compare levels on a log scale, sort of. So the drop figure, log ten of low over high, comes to -0.083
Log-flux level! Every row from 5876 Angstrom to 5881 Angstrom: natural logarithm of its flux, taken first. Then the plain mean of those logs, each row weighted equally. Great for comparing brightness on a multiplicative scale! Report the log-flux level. 2.35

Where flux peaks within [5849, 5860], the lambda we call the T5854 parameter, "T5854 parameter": 5857.60 Angstrom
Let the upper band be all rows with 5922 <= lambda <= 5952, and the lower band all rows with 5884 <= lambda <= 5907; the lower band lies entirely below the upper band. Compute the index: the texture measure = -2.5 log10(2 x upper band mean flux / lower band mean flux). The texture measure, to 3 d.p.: -0.897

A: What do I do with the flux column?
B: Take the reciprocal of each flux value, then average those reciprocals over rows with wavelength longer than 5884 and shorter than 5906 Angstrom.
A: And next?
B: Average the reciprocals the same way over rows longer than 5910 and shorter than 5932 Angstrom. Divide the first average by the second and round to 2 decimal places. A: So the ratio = 1.12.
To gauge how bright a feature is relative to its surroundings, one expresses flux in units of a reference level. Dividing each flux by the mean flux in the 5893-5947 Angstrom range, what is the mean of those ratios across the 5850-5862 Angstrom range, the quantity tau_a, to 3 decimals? 1.036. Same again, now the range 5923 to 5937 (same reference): 1.026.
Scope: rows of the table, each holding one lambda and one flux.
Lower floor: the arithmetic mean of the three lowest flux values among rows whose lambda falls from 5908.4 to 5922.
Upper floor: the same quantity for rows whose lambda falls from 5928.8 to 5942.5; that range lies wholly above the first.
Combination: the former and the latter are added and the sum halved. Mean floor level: 9.73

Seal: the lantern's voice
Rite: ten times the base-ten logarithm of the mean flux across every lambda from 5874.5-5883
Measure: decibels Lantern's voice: 10.2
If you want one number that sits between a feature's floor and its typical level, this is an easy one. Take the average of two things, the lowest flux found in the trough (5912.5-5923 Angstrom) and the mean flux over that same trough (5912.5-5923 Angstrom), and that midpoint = 9.6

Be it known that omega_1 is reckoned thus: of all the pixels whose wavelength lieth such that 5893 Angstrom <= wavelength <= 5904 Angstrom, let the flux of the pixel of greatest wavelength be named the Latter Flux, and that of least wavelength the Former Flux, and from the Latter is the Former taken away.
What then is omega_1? 1.85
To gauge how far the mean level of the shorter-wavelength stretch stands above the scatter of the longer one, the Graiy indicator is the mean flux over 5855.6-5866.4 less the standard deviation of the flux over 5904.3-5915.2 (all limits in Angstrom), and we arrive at 10.1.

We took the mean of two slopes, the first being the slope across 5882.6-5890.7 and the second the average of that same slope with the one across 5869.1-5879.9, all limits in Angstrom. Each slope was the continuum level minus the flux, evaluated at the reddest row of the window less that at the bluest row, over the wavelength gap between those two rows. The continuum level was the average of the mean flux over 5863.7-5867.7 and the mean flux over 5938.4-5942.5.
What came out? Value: 0.23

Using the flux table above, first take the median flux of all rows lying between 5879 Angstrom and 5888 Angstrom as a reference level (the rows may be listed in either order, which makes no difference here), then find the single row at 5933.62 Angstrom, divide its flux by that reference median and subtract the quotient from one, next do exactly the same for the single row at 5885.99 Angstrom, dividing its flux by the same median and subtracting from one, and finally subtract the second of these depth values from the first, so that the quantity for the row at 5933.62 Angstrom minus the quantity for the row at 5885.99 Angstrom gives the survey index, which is -0.16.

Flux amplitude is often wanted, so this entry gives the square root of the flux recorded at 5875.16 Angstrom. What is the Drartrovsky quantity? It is 3.23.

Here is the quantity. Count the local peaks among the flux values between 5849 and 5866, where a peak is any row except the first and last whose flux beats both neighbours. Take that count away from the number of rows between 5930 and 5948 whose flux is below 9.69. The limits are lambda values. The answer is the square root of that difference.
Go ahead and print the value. 1.0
